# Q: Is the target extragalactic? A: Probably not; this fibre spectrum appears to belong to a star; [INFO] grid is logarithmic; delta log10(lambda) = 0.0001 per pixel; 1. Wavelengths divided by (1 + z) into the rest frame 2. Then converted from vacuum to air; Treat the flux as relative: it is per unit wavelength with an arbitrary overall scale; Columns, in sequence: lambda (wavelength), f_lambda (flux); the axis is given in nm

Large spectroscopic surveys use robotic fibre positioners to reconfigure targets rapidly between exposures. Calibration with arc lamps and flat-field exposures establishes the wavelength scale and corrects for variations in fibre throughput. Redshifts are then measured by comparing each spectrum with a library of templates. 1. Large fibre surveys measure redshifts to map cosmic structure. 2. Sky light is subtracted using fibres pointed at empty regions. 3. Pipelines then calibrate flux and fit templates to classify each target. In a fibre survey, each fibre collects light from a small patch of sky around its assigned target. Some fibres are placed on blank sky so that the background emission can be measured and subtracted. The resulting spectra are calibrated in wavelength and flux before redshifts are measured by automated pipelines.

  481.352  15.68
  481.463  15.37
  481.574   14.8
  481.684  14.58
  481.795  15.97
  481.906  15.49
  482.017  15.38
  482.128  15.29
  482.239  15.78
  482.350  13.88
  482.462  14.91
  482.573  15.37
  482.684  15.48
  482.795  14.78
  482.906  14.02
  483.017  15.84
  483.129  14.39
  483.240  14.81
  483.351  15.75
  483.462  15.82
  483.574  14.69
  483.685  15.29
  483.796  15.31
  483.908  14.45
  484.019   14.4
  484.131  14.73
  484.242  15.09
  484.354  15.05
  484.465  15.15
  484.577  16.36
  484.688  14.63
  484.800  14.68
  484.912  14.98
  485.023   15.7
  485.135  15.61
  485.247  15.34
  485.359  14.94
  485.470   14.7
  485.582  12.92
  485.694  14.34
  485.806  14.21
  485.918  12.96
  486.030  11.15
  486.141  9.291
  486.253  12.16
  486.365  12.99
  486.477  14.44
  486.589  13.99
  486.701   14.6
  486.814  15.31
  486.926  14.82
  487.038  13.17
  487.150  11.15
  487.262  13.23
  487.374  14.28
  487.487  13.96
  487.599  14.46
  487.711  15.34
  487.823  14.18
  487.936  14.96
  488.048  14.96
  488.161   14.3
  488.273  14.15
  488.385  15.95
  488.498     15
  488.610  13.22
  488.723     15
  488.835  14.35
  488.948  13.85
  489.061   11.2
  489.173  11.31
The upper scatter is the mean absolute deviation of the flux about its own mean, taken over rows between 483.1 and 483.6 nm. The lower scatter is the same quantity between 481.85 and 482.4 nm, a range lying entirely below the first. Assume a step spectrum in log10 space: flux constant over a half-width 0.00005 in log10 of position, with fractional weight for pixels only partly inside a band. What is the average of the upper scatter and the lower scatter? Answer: 0.53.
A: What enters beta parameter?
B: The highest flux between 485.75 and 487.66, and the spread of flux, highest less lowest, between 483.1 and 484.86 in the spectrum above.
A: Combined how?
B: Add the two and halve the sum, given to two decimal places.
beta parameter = 8.64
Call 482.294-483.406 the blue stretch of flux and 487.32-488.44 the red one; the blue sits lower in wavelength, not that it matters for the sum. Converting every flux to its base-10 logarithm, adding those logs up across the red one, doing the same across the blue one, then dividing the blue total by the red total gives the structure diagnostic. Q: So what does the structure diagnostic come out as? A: 1.01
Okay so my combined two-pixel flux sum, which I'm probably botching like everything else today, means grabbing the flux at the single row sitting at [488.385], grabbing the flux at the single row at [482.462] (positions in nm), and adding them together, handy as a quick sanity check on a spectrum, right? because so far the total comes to 30.9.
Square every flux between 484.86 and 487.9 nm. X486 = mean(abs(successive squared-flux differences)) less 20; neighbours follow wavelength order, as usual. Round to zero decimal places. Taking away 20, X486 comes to 7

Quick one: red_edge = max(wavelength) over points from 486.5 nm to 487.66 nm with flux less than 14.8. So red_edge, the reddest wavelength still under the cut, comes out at 487.599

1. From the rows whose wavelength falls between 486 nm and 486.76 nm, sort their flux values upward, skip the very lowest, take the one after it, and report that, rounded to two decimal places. 11.15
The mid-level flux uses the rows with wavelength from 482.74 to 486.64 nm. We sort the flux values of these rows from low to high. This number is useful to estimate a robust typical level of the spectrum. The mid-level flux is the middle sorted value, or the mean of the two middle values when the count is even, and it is 14.7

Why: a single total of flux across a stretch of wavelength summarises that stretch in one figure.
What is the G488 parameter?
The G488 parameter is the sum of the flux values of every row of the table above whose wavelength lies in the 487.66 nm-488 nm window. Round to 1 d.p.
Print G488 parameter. 44.5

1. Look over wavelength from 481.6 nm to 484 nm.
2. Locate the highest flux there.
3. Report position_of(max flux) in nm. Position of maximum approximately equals 481.795 nm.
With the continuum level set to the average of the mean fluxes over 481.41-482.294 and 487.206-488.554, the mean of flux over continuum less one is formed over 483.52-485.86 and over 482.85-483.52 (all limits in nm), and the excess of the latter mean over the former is 0.015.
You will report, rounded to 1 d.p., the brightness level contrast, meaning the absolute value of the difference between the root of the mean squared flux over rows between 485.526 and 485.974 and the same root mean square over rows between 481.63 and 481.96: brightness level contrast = 1.7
